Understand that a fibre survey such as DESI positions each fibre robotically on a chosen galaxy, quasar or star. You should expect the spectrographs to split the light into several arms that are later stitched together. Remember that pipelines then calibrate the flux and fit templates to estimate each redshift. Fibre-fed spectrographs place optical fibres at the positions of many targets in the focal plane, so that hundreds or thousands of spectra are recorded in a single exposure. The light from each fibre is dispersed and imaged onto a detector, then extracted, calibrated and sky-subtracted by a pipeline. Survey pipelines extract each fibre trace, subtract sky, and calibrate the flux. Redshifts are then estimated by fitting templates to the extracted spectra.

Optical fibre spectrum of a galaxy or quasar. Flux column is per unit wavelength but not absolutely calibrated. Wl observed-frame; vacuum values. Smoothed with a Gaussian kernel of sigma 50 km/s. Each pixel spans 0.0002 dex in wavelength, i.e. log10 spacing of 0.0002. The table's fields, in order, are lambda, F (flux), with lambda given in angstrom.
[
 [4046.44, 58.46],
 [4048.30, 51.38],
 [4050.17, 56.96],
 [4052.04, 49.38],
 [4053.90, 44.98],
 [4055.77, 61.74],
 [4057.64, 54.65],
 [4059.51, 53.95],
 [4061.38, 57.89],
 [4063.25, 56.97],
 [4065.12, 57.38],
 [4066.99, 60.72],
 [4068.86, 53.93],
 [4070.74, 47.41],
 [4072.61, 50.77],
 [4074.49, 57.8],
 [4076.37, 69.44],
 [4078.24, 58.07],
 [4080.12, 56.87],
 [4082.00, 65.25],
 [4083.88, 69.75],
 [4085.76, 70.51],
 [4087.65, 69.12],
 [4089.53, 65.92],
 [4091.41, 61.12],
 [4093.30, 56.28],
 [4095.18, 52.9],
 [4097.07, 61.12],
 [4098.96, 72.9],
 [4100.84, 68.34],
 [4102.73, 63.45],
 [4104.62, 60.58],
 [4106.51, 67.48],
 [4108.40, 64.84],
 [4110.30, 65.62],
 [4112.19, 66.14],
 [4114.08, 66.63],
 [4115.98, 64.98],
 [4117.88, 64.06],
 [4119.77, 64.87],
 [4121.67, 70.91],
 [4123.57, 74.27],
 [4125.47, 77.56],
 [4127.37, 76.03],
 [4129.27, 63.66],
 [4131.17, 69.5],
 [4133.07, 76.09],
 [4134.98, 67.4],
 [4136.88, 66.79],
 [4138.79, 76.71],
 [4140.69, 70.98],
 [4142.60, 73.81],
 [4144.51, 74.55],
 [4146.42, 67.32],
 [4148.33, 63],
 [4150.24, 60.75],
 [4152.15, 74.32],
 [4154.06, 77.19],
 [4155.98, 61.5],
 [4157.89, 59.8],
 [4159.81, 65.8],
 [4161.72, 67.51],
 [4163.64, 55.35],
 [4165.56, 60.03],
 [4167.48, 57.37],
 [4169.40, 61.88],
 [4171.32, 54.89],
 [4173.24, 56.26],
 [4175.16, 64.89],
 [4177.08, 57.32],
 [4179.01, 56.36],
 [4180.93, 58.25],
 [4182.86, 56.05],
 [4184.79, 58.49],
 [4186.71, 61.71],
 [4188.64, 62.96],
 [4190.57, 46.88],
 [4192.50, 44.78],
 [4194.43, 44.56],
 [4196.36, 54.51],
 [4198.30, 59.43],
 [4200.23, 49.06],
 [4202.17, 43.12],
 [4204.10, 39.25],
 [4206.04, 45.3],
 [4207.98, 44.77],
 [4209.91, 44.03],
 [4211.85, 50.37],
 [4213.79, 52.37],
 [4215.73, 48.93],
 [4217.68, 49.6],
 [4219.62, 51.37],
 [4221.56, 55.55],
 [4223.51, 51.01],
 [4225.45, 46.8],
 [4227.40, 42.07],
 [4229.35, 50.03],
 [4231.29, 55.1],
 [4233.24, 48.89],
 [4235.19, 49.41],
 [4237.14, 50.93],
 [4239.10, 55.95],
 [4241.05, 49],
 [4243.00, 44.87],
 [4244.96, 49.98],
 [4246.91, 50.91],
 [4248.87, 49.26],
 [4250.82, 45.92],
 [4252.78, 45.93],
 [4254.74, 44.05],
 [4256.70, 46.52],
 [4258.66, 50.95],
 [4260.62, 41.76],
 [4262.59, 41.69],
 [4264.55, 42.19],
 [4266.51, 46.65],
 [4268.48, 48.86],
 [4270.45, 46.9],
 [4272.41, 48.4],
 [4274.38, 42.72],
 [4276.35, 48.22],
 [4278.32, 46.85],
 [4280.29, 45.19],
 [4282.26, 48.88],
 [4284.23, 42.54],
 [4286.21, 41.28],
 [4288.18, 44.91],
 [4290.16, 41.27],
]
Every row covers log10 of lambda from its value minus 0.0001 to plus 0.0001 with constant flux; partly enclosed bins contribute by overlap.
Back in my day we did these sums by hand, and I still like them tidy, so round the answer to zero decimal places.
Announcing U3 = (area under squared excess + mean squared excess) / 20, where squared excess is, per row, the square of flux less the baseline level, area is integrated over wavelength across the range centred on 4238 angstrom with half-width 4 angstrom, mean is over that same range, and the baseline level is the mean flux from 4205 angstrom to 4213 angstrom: 15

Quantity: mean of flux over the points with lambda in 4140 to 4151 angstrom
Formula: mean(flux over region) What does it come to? 68.4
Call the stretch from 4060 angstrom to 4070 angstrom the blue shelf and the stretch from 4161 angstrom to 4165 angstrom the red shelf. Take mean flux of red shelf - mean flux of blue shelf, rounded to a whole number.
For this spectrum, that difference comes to 4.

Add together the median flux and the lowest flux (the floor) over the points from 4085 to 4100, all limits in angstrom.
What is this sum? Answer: 116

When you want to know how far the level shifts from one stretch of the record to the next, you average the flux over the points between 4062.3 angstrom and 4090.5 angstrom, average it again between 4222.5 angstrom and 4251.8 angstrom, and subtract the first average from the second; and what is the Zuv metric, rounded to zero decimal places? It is -11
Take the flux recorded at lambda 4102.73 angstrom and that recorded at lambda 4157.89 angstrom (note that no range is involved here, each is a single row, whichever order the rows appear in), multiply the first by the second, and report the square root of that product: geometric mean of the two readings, 61.6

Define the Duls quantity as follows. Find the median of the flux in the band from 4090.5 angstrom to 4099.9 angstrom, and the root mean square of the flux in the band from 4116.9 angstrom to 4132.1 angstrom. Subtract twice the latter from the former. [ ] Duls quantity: -79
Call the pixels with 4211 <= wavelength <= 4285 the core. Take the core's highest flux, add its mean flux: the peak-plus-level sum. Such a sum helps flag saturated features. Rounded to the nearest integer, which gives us 104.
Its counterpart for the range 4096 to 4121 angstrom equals 138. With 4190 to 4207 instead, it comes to 107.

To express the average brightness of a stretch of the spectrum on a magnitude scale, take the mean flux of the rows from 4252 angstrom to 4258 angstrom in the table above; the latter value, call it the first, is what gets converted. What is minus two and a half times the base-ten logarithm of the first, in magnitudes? -4.15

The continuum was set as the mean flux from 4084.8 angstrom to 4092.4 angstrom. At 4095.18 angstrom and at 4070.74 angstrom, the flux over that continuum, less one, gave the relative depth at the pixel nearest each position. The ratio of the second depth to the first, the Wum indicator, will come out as 1.4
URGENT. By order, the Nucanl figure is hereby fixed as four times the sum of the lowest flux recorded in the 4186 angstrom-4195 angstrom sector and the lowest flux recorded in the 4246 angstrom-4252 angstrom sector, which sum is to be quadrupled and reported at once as 362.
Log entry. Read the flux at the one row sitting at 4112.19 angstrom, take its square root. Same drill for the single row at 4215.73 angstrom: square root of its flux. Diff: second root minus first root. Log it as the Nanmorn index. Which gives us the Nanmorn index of -1.1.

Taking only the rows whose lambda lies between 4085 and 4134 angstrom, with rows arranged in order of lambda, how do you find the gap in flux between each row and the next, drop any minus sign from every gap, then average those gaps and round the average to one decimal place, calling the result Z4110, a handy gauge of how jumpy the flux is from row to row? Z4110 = 4.1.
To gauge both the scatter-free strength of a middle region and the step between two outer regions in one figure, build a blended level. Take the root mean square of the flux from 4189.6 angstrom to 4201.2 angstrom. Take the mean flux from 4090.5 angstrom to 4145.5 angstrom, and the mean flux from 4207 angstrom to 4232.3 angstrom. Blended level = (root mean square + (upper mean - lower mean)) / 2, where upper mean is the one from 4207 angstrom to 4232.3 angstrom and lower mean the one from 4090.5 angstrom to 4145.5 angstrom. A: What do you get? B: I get 16.0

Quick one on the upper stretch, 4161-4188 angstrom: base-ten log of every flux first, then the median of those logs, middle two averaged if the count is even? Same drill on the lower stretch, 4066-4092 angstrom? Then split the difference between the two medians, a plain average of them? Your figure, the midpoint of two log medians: 1.77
